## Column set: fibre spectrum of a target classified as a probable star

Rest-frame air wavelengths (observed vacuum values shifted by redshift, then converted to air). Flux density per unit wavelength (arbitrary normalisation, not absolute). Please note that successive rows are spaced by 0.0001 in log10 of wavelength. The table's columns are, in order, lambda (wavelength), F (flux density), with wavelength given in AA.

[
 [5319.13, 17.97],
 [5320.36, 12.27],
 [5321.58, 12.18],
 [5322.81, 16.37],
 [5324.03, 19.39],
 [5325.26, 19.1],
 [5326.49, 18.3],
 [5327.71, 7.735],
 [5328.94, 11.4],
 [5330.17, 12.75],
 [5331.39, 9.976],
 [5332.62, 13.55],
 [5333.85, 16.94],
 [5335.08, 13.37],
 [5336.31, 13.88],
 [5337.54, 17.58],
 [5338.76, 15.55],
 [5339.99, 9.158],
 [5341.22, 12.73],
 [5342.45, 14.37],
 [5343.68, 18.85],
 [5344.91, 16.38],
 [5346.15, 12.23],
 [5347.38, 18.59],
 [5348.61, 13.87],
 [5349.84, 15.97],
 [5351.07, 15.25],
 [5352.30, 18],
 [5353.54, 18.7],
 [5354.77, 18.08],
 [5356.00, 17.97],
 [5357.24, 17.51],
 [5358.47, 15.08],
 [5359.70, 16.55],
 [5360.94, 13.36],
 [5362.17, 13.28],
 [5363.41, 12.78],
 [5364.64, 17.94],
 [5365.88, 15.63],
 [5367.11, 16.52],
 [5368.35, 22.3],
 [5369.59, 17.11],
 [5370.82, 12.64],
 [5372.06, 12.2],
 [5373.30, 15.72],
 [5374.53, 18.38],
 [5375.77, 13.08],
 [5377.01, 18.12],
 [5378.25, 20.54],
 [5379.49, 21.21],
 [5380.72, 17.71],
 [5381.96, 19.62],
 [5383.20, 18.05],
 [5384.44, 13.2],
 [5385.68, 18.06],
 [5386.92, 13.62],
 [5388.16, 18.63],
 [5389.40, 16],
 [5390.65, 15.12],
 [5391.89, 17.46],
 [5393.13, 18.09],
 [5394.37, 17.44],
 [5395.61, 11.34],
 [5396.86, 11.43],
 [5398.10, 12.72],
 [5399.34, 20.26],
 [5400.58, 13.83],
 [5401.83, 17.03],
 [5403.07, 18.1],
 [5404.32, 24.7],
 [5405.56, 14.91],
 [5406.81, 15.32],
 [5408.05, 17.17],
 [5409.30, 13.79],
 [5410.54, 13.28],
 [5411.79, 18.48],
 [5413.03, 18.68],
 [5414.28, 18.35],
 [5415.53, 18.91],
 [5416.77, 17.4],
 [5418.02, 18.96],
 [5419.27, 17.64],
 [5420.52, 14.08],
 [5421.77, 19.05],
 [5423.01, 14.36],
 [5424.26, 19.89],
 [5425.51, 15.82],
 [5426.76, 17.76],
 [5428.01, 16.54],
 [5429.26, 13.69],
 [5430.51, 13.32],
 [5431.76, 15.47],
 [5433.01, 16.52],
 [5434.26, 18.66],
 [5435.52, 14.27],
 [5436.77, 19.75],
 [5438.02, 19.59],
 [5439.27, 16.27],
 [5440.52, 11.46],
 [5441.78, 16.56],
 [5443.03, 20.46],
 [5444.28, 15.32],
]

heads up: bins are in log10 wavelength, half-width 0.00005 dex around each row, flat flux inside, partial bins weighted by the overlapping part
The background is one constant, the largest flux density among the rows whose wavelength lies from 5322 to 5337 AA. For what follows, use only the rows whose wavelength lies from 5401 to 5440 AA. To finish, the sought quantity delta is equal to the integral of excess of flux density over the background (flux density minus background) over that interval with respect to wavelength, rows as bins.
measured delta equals -94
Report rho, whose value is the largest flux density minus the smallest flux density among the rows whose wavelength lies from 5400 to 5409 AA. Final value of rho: 10.9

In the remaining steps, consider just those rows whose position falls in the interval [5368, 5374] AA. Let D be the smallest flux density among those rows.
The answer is 12.2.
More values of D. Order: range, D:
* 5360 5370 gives 12.78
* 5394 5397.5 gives 11.34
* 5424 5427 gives 15.82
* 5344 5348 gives 12.23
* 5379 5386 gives 13.2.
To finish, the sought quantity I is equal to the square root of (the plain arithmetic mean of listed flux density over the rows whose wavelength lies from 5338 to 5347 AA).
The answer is 3.77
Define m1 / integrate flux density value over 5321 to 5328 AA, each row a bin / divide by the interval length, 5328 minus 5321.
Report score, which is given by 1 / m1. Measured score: 0.0629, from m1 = 15.9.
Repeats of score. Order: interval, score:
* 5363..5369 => 0.0582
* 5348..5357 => 0.0593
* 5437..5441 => 0.0612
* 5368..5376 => 0.0631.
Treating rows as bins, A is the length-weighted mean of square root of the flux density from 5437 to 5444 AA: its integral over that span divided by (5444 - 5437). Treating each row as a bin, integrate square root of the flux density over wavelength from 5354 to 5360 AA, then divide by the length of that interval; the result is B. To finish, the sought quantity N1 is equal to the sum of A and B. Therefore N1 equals 8.24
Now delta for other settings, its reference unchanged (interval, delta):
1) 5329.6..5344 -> -78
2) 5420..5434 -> -46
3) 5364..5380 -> -38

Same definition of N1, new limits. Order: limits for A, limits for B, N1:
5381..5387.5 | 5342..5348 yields 8.06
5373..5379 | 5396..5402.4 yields 7.99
